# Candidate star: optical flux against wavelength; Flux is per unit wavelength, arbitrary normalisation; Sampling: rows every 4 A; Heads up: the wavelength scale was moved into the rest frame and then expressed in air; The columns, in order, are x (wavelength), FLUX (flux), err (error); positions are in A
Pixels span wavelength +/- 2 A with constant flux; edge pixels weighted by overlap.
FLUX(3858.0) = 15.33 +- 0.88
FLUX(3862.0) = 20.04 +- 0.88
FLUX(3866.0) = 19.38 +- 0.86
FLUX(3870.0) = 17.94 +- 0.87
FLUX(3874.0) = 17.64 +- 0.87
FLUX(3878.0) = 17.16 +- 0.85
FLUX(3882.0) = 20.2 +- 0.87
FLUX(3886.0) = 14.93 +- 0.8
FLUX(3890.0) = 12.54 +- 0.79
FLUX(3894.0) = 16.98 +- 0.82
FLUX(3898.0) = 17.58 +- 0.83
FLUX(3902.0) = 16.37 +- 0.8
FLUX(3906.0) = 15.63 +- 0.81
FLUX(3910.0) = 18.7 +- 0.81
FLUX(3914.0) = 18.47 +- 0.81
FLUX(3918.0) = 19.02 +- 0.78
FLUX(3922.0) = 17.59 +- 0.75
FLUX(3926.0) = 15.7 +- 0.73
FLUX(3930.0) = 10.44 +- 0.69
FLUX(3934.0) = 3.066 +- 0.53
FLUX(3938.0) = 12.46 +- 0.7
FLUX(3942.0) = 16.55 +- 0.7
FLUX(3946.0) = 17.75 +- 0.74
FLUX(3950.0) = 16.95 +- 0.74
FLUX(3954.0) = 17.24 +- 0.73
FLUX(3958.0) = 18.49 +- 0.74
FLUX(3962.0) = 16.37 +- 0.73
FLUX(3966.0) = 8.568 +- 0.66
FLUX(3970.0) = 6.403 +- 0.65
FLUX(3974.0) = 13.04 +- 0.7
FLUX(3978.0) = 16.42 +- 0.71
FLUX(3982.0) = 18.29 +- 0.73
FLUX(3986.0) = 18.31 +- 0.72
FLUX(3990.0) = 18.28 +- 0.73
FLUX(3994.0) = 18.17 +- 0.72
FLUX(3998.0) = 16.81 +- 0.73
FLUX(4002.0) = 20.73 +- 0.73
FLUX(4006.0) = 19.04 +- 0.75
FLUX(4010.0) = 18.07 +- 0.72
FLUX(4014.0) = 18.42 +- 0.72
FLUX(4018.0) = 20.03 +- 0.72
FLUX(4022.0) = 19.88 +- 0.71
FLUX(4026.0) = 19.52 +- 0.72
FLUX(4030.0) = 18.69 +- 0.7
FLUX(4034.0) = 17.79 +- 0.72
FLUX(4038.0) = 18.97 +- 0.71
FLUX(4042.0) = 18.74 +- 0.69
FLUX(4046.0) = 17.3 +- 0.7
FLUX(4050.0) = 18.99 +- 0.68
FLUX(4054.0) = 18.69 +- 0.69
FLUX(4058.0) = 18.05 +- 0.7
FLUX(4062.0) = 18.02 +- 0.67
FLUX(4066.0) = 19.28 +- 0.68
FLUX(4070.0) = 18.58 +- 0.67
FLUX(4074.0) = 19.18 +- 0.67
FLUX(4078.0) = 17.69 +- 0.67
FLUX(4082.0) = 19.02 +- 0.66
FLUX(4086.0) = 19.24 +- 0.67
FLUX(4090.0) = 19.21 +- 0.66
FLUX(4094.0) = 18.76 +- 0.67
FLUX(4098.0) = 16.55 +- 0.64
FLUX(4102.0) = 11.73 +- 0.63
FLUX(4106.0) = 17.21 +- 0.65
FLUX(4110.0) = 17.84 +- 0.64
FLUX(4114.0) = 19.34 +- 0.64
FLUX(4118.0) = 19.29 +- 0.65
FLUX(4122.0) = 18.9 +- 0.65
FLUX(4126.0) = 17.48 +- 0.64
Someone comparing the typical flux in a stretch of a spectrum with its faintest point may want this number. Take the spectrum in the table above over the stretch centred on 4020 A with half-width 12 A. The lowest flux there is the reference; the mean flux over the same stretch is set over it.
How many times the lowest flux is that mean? 1.06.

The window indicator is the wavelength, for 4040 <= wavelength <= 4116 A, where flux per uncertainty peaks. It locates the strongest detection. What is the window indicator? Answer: 4114.0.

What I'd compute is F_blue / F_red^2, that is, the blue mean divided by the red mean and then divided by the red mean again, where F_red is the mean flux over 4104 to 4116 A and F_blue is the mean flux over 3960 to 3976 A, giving 0.034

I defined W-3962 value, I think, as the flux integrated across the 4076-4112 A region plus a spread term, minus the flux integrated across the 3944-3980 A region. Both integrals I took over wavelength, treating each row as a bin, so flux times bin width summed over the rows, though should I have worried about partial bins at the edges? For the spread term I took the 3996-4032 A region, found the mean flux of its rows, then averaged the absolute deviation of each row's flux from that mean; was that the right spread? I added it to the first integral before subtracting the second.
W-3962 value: 105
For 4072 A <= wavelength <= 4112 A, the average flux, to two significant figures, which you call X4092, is 18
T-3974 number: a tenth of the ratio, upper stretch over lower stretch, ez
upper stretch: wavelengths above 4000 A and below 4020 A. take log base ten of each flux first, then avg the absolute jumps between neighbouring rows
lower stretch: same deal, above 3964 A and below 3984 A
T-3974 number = 0.018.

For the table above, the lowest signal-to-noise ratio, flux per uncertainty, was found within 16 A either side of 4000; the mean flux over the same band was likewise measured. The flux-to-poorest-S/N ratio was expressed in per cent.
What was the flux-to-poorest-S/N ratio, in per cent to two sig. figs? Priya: 80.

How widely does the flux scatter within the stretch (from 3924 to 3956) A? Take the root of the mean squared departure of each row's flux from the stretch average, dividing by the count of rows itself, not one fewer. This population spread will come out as 4.7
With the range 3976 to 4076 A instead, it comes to 0.9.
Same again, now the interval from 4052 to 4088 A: 0.6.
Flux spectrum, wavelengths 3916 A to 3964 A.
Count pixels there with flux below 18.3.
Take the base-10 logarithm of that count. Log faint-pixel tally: 1.0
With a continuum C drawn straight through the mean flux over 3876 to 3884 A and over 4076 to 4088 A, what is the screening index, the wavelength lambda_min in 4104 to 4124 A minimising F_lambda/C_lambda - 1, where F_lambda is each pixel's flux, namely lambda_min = 4106.0 A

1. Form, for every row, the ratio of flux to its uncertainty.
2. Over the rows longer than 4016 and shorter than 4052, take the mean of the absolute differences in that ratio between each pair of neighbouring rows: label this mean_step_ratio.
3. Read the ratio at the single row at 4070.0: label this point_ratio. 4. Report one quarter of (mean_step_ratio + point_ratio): 7.29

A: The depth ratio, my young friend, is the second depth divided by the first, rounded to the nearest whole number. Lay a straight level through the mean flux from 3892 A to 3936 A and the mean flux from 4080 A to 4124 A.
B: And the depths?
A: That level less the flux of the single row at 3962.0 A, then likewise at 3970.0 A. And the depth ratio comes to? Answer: -31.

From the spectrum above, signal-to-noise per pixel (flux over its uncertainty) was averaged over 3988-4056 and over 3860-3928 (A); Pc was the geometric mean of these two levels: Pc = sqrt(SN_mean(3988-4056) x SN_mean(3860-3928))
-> 23.6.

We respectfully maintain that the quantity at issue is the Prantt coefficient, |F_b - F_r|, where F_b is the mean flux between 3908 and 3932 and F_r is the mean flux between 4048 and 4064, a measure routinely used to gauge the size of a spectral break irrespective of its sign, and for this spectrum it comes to 1.8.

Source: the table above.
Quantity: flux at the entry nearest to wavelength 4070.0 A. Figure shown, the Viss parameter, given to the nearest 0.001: 18.580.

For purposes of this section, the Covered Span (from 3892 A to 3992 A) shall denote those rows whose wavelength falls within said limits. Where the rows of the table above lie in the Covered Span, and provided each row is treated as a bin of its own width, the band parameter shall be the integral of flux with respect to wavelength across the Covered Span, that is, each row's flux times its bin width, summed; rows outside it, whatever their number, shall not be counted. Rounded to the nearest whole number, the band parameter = 1539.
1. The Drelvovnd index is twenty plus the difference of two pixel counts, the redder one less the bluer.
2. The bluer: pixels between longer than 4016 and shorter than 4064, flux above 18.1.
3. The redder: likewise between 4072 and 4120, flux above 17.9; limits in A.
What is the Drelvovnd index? 19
